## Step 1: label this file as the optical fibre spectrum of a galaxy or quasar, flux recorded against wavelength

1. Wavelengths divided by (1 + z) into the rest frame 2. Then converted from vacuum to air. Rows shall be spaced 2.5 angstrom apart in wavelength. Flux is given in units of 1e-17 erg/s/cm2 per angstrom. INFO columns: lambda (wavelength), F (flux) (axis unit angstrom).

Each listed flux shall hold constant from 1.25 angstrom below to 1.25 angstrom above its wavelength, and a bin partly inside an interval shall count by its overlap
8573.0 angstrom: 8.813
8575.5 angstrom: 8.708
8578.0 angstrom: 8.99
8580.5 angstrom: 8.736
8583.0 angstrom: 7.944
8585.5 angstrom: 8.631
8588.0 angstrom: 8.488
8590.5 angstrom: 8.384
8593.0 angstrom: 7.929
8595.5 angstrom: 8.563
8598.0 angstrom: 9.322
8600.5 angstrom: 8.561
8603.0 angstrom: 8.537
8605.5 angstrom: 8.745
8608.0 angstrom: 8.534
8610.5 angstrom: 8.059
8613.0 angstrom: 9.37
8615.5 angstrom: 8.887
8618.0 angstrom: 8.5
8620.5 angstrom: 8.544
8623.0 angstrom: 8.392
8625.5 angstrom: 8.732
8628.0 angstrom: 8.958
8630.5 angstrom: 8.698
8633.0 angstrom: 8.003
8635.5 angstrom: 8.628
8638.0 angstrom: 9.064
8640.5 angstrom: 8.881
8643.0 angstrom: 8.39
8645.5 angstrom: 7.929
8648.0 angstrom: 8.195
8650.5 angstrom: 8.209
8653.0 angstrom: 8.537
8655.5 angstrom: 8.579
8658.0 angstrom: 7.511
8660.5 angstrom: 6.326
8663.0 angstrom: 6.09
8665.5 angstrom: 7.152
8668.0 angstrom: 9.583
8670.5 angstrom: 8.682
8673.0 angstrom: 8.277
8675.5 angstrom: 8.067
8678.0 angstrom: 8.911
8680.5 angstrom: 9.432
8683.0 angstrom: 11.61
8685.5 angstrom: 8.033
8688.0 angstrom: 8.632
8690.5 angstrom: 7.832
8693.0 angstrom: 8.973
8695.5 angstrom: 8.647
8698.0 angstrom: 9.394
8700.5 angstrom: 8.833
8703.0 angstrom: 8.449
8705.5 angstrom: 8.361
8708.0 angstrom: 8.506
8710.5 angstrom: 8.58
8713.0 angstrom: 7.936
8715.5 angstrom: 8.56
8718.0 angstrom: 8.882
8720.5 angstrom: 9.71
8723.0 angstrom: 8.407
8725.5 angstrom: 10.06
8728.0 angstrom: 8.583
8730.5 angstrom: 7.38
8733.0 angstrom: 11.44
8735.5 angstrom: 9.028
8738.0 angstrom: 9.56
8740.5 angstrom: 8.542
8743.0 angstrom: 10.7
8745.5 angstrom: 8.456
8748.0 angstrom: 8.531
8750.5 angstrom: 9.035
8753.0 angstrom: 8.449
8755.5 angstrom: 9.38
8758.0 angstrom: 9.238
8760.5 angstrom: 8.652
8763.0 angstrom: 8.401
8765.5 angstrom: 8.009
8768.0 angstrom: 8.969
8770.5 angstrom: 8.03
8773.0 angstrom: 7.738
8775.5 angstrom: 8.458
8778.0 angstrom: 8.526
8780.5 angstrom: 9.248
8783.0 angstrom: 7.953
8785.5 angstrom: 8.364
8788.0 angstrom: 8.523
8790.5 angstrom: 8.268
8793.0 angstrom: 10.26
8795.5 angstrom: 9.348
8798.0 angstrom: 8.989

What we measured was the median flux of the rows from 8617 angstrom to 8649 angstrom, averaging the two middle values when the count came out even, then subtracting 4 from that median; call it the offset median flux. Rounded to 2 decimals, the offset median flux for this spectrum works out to 4.54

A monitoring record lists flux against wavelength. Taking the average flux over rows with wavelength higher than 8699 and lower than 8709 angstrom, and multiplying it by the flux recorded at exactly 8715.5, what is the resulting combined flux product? 73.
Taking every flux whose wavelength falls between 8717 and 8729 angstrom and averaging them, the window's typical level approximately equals 9.1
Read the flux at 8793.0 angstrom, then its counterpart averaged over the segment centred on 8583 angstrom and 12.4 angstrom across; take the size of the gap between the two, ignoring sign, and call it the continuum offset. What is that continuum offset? 1.7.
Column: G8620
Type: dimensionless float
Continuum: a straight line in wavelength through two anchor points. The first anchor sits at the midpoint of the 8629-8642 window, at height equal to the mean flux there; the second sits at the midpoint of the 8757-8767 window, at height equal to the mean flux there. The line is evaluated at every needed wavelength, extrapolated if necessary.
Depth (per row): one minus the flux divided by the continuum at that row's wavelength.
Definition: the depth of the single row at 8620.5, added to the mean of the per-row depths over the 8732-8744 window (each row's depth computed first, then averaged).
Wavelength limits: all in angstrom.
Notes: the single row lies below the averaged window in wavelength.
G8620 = -0.13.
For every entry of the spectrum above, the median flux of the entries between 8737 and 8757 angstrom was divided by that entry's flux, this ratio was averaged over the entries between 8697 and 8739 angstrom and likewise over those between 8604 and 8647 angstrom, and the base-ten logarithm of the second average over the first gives 0.012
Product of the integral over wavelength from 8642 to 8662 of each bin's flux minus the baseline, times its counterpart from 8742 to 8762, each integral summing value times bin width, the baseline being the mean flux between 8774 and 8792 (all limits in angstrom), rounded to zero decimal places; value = -120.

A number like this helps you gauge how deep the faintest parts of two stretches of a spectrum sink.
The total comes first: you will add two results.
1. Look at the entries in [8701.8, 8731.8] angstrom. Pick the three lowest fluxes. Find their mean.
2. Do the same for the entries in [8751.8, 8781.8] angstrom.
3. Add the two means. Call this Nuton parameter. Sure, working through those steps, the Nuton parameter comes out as 15.8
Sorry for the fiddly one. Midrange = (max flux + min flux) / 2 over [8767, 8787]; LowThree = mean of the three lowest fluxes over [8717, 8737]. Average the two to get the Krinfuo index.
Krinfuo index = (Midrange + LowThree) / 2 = 8.3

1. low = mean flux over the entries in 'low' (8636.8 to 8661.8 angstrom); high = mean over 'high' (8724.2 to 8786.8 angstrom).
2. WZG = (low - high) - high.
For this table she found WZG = -9.5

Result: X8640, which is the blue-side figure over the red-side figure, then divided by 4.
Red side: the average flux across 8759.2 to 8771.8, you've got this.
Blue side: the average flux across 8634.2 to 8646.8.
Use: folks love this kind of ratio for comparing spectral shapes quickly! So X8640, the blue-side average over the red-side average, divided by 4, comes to 0.255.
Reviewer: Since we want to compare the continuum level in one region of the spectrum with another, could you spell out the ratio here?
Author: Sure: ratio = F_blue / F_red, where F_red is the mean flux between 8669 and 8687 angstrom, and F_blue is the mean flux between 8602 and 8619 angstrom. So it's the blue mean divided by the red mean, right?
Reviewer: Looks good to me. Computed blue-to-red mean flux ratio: 0.96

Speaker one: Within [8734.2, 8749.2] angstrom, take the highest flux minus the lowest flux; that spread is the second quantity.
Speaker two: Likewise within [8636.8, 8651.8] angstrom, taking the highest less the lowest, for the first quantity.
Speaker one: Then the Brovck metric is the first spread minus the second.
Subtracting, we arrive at -1.11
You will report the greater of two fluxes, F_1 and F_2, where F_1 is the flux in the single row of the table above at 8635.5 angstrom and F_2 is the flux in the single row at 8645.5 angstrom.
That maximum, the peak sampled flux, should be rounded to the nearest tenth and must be 8.6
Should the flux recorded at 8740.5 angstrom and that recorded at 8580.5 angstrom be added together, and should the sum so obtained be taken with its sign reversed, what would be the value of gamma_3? -17.3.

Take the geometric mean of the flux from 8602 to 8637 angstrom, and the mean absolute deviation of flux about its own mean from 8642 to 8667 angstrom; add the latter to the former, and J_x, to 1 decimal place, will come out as 9.3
